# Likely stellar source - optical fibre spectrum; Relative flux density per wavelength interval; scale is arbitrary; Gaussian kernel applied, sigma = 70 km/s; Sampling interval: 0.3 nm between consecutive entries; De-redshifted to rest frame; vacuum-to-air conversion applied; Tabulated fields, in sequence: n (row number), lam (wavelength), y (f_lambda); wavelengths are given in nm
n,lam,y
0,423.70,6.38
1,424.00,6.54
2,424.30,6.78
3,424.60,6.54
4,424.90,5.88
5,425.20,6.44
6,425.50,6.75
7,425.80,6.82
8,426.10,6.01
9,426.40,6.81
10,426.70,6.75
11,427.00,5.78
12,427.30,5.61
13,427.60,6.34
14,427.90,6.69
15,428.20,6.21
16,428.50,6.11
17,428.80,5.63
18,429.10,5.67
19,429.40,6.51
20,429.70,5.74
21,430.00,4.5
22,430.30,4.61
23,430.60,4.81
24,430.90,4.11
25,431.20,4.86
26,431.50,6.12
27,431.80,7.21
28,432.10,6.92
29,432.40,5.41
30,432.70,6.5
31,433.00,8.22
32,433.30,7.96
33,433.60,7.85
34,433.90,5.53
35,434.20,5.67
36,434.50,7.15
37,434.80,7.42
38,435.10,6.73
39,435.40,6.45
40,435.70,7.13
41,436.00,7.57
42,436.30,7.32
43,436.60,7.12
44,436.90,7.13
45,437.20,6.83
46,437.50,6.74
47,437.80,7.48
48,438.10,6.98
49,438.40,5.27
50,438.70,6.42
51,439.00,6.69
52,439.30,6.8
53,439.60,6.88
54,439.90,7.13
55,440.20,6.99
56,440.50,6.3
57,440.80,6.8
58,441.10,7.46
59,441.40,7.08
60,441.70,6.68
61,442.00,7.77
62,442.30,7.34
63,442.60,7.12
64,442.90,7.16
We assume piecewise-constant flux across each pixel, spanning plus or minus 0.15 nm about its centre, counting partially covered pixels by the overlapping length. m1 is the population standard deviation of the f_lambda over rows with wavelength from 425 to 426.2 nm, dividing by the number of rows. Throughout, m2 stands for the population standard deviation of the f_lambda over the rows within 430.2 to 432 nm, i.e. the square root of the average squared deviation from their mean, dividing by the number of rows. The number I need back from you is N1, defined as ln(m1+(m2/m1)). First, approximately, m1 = 0.3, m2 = 1.1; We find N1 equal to 1.3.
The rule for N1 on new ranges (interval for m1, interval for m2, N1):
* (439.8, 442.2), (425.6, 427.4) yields 0.5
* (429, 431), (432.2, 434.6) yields 0.8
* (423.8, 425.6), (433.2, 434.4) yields 1.4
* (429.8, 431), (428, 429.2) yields 0.2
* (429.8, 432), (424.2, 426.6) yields 0.3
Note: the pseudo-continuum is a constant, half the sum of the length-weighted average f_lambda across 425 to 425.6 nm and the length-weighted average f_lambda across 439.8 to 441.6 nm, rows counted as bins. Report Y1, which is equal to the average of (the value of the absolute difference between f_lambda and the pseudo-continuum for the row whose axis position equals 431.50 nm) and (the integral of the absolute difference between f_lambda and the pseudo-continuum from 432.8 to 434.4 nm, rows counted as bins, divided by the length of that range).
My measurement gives 0.89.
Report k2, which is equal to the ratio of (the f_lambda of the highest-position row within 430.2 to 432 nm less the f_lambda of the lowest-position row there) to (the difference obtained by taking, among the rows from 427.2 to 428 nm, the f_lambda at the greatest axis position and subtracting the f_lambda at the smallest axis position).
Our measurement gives 2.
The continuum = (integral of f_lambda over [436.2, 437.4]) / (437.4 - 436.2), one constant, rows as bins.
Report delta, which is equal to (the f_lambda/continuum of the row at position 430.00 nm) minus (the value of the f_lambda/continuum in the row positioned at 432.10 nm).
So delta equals -0.34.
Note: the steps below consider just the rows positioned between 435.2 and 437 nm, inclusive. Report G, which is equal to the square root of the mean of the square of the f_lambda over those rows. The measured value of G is 7.1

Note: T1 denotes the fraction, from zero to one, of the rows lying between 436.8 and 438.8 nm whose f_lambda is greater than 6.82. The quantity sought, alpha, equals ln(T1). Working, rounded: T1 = 0.57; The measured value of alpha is -0.56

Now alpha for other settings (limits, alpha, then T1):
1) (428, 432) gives -2.56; 0.08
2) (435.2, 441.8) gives -0.53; 0.59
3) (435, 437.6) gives -0.41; 0.67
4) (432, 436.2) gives -0.56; 0.57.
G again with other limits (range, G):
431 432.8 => 6.2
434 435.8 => 6.8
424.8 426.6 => 6.5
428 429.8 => 6.0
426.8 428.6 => 6.1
